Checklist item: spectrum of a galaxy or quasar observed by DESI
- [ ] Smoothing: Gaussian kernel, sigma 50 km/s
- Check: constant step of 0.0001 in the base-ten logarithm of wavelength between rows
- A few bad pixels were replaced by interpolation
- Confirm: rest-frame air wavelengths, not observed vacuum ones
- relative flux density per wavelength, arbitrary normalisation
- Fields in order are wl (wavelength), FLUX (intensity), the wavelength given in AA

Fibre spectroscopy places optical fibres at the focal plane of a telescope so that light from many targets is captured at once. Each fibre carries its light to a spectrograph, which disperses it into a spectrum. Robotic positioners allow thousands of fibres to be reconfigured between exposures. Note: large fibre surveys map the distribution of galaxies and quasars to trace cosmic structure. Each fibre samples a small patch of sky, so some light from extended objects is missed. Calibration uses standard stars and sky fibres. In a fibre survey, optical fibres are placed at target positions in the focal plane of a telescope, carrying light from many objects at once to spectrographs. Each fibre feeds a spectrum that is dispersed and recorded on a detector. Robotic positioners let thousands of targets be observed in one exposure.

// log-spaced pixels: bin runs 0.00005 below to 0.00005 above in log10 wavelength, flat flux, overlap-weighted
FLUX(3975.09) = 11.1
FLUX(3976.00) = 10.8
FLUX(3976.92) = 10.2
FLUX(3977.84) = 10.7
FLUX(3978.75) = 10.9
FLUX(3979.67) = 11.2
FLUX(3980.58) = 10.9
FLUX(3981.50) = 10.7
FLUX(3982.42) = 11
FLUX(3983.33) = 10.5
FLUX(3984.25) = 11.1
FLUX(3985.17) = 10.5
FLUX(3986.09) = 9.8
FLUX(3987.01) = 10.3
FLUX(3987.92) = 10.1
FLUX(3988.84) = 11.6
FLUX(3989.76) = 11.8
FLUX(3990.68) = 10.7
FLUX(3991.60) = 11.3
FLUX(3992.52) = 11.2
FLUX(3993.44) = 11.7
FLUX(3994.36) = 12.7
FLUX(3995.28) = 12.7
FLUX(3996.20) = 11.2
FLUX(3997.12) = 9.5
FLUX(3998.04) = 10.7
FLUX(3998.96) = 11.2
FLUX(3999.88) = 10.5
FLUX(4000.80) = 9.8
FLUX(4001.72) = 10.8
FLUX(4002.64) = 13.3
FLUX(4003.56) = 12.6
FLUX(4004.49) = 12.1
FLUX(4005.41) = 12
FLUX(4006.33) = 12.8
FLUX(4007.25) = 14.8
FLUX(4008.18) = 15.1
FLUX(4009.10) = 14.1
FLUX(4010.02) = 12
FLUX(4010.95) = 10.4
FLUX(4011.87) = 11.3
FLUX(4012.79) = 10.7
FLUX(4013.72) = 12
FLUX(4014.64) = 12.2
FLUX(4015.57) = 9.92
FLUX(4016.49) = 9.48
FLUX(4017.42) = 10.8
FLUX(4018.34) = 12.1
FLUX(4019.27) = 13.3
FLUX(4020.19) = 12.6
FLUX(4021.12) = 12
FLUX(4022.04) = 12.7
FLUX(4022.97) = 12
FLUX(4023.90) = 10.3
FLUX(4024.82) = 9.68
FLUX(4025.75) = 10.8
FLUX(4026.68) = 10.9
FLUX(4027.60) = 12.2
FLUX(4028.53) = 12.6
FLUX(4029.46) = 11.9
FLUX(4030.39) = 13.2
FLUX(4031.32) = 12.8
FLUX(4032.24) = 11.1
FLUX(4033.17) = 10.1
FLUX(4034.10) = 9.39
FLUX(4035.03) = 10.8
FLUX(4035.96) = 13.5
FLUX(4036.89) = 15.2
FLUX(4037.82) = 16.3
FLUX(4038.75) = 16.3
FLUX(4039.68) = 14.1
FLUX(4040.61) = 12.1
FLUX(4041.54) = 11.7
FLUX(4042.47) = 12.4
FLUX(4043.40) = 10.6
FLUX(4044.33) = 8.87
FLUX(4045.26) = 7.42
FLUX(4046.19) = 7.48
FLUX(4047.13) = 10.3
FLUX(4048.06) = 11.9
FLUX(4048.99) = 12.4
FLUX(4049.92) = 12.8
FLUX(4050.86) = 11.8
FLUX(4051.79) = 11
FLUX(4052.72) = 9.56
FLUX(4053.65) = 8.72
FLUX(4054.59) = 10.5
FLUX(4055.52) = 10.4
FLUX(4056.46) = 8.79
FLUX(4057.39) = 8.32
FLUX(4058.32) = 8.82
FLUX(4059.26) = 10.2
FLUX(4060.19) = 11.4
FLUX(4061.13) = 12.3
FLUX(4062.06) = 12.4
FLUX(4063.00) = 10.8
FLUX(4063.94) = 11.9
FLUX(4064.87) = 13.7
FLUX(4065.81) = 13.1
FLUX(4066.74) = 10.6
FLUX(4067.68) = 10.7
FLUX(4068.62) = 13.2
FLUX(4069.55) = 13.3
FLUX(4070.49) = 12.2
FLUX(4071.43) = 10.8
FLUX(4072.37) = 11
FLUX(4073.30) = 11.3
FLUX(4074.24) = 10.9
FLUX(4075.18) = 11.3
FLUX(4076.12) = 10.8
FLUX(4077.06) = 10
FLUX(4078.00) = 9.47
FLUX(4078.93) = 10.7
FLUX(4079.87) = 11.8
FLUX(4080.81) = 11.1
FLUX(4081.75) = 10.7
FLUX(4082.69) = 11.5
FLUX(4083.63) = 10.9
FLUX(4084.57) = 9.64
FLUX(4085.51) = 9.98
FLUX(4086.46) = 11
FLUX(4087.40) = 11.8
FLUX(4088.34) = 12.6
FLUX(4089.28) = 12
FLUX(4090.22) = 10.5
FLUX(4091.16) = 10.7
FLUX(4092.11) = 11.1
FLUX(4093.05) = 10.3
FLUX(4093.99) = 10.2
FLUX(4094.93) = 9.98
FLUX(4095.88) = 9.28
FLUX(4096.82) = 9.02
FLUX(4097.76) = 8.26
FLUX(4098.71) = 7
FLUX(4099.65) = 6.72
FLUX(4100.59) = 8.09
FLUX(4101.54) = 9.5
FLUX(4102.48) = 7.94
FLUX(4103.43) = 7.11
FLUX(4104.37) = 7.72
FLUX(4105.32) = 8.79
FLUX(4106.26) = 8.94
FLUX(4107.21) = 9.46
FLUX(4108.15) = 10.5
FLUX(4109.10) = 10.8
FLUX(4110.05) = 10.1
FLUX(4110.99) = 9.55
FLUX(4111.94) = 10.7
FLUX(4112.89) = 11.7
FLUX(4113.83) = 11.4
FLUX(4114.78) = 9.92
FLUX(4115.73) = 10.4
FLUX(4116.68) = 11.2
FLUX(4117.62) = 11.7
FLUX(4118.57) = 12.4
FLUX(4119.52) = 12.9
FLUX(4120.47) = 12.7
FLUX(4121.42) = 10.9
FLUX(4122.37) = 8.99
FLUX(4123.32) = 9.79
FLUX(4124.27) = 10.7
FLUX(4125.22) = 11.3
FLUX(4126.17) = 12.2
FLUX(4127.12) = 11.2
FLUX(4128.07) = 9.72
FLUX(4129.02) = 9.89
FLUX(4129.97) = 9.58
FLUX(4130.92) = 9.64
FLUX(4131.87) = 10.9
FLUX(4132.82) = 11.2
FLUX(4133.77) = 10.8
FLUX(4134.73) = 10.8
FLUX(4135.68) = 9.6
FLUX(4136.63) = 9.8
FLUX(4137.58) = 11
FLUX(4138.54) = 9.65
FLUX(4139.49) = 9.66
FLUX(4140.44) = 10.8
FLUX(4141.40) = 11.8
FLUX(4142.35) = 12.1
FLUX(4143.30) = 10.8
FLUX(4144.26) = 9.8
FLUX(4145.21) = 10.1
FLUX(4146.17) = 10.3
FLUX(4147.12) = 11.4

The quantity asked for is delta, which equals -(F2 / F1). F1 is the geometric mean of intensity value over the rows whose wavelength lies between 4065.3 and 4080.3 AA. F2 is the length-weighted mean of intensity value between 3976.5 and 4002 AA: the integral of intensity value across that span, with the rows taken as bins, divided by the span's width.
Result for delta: -0.97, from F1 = 11.3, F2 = 10.9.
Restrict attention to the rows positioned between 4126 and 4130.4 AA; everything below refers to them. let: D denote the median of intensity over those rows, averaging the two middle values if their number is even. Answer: 9.9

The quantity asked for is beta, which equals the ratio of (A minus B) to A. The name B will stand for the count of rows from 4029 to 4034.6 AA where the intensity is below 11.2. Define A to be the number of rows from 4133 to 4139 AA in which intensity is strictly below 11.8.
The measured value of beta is 0.5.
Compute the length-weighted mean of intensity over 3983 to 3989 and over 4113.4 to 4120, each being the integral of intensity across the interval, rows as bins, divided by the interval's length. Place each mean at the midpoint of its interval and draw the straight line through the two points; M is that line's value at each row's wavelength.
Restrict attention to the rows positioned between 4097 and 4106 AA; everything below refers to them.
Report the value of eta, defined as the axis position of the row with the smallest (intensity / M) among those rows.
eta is 4099.65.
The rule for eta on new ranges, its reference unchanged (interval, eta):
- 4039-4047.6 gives 4045.26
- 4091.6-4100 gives 4099.65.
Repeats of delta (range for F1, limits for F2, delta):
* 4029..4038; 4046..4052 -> -0.92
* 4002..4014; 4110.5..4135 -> -0.87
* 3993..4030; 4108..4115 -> -0.91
